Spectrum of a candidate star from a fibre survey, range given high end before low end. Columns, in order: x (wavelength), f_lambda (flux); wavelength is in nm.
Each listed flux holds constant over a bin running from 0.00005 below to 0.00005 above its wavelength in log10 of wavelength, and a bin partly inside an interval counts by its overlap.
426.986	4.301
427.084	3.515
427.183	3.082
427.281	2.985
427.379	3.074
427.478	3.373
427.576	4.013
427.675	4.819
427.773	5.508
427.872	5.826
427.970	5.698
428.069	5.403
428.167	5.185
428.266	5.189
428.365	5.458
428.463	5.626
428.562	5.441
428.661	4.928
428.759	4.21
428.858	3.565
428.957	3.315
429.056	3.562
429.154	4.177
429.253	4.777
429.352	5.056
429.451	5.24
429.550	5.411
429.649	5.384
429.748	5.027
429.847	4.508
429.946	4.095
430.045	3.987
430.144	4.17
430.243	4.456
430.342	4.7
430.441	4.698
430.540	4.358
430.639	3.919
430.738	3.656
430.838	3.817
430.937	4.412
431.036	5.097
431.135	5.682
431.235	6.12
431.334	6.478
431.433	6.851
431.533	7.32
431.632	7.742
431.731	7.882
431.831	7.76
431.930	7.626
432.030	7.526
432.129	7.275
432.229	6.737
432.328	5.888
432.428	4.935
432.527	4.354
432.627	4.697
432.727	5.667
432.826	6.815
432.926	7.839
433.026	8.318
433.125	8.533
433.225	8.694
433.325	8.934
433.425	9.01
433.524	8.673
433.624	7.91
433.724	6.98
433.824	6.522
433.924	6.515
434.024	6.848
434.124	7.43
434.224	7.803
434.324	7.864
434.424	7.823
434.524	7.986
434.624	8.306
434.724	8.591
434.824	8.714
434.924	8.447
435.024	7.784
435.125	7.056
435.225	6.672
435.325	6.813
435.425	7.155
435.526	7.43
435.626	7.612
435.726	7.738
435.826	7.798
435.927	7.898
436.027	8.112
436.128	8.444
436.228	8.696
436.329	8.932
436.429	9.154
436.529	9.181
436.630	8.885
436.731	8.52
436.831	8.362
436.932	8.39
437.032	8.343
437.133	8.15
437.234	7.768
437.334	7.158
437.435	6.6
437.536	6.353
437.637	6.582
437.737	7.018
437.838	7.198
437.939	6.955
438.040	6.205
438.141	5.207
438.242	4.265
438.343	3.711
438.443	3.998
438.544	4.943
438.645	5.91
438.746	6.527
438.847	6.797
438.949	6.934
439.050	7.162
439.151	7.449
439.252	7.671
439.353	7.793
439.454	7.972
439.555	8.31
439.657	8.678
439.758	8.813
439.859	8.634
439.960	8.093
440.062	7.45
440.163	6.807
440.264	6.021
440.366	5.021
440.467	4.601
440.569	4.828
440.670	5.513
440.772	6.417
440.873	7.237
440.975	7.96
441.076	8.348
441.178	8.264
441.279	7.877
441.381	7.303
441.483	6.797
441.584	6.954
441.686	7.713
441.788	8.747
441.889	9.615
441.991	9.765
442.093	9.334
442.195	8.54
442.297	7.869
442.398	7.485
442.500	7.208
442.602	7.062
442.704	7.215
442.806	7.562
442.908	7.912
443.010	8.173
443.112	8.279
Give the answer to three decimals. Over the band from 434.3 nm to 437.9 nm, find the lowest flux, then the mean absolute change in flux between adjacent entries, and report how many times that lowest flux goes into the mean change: 0.041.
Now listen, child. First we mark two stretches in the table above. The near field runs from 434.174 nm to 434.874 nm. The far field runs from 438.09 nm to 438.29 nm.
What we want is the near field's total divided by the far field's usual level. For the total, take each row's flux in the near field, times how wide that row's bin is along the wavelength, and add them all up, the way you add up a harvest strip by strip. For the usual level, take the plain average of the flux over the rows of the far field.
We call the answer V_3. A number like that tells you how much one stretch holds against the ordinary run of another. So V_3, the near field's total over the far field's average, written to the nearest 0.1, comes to 1.2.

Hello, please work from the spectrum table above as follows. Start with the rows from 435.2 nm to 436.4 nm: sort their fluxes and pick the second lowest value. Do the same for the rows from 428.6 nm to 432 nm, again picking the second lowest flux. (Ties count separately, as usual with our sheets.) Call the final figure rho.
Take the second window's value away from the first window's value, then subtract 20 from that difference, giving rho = -16.7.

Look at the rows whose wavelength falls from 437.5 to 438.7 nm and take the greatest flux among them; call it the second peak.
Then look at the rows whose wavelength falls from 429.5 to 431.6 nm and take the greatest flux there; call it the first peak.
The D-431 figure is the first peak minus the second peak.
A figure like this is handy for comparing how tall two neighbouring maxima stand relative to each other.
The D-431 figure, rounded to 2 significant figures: 0.12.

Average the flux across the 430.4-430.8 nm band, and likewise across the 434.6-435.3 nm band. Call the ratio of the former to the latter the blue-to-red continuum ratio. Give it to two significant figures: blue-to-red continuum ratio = 0.52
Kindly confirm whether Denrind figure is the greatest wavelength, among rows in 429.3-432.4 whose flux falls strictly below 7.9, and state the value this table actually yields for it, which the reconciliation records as 432.328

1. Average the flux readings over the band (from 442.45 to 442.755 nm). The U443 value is 7.2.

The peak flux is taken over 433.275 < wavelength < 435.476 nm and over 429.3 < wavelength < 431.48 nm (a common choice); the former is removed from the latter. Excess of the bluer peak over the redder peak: -2.2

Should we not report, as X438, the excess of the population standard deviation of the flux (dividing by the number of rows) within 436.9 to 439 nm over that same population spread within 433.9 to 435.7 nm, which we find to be 0.67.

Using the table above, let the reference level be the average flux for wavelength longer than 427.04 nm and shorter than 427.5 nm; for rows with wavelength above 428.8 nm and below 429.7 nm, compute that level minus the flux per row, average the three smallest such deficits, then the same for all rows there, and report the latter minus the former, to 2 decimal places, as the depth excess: 0.85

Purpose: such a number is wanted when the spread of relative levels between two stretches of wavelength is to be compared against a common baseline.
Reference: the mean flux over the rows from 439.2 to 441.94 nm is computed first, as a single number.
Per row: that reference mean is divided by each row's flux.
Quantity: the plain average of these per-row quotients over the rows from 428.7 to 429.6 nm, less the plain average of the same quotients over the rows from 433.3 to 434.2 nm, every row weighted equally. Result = 0.76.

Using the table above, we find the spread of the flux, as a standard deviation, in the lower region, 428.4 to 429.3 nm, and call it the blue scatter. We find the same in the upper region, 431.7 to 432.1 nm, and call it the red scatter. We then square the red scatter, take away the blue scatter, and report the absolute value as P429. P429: 0.8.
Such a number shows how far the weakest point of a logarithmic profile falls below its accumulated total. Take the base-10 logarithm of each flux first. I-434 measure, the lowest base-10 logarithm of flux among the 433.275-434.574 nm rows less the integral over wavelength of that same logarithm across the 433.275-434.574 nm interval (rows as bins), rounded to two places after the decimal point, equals -0.34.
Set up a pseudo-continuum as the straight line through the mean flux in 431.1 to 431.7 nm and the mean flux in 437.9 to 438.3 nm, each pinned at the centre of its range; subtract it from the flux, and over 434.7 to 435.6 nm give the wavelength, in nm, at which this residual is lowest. 435.225 nm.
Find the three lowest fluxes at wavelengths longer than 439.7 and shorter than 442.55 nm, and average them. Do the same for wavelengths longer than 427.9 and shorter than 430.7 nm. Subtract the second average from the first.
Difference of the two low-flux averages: 1.3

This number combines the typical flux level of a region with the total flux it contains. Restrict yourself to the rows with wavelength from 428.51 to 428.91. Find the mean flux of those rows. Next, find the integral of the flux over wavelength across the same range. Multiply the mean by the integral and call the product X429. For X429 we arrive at 8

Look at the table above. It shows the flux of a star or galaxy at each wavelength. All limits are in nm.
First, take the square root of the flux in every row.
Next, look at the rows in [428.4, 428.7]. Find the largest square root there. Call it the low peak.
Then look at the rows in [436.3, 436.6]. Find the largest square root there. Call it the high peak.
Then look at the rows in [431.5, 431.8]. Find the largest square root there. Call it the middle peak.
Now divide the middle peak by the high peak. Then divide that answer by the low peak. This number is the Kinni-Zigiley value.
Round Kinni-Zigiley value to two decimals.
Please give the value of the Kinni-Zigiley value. 0.39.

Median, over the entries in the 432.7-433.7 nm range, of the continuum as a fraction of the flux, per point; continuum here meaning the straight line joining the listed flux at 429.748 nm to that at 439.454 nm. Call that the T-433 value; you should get 0.72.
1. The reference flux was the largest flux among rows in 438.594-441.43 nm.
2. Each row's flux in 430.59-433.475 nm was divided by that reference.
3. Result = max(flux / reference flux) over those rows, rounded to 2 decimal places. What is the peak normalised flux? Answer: 1.02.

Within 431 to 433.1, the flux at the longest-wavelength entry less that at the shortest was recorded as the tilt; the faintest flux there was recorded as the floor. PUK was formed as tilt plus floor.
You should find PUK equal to 7.6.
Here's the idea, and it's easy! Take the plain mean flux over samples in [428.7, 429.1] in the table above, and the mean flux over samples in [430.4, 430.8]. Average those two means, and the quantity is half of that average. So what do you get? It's 1.96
